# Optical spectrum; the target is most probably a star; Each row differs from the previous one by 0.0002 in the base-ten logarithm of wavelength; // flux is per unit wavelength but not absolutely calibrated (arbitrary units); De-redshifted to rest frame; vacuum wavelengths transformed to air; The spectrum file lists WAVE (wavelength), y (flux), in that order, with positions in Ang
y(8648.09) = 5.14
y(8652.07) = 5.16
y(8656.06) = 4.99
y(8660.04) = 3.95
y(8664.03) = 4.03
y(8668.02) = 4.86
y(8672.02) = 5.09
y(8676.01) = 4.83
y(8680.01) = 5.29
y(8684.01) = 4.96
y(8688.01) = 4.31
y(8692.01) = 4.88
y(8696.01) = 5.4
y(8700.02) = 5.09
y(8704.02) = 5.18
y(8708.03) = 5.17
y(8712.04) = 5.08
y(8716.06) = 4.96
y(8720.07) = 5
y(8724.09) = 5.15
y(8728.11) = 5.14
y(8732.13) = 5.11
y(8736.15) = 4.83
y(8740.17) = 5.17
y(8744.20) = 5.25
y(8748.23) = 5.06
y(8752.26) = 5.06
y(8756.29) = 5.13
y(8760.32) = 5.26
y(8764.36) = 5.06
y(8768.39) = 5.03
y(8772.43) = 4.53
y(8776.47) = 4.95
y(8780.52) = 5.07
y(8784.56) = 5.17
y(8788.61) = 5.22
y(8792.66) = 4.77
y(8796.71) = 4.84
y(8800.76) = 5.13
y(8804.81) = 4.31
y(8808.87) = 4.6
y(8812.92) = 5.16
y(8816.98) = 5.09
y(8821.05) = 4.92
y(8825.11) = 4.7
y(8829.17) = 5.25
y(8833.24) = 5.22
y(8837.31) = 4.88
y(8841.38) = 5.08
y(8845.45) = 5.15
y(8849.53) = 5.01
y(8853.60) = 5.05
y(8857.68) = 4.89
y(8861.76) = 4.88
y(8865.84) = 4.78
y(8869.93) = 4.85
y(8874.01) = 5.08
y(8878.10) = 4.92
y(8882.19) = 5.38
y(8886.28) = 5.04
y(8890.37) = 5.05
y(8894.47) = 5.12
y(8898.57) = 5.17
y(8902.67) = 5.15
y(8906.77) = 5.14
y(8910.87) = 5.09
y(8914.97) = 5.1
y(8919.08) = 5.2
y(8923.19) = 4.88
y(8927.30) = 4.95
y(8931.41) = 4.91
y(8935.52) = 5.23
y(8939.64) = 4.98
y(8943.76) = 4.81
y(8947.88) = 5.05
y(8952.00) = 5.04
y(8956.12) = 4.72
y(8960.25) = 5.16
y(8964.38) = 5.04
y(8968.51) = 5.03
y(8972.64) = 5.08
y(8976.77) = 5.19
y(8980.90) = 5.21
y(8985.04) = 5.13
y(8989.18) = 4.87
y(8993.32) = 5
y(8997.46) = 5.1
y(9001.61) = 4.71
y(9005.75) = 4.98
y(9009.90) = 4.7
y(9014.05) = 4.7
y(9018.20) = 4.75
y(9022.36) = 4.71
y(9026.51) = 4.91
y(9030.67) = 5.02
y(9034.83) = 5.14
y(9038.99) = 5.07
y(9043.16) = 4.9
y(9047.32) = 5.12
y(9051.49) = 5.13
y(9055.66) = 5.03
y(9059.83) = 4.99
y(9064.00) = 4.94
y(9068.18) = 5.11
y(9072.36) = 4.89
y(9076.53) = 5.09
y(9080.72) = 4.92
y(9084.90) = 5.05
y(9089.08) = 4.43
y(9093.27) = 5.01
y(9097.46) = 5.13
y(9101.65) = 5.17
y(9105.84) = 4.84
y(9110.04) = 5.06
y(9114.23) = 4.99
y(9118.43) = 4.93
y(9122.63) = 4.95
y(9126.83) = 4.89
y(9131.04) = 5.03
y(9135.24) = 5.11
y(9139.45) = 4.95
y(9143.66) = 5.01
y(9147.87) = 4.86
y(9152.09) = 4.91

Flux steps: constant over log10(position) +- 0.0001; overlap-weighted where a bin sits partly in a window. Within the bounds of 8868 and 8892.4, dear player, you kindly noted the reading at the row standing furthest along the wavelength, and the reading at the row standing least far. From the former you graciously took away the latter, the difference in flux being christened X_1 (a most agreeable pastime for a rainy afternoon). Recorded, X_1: 0.20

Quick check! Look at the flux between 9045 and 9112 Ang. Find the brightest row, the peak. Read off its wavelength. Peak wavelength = 9101.65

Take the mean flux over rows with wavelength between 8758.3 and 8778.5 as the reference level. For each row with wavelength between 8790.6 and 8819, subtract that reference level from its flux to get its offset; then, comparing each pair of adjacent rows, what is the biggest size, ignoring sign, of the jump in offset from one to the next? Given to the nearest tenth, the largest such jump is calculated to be 0.8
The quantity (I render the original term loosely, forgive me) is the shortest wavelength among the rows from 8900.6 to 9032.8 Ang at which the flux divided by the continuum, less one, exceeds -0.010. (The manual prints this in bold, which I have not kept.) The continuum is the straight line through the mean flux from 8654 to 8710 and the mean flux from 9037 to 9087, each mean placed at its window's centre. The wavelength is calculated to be 8902.67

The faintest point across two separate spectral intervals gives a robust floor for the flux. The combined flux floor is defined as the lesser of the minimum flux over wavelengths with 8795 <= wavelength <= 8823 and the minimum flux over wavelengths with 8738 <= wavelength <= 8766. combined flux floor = 4.3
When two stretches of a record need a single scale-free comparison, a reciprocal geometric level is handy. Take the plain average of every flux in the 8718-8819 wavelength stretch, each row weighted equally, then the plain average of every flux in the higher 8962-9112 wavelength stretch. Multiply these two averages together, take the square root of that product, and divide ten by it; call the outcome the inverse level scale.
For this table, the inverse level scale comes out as 2.00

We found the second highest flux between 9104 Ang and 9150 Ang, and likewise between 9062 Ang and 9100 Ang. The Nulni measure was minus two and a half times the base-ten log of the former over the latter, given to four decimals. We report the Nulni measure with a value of 0.0107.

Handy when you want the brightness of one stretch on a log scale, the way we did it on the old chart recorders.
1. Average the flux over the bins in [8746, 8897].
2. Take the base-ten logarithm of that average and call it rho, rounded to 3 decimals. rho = 0.698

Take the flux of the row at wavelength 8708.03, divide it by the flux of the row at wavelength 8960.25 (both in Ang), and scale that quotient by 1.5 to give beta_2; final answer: 1.50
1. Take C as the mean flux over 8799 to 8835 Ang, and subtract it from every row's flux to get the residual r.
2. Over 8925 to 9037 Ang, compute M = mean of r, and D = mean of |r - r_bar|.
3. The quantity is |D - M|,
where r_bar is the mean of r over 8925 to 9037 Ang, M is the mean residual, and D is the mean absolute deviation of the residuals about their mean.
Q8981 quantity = 0.10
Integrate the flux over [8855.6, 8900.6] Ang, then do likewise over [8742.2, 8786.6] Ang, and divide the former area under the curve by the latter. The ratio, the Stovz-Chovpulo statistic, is 1.01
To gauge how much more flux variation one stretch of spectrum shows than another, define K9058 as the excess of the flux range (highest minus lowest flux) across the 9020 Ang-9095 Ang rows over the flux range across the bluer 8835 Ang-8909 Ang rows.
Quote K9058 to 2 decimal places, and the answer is 0.11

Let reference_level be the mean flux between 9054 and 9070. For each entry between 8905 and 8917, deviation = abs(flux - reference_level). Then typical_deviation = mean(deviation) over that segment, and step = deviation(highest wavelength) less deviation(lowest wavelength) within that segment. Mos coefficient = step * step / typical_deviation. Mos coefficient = 0.02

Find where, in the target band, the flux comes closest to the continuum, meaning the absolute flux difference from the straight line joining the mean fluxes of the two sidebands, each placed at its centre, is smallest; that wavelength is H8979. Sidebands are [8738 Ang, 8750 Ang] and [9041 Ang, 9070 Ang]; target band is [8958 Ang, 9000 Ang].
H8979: 8972.64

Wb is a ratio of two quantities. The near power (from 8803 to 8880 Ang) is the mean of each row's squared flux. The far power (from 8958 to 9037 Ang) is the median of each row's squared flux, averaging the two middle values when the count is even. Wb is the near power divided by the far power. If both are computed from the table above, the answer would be 0.97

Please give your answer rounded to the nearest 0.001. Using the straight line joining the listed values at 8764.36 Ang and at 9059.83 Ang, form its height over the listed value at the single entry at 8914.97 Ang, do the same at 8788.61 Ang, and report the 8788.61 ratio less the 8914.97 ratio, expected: -0.017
